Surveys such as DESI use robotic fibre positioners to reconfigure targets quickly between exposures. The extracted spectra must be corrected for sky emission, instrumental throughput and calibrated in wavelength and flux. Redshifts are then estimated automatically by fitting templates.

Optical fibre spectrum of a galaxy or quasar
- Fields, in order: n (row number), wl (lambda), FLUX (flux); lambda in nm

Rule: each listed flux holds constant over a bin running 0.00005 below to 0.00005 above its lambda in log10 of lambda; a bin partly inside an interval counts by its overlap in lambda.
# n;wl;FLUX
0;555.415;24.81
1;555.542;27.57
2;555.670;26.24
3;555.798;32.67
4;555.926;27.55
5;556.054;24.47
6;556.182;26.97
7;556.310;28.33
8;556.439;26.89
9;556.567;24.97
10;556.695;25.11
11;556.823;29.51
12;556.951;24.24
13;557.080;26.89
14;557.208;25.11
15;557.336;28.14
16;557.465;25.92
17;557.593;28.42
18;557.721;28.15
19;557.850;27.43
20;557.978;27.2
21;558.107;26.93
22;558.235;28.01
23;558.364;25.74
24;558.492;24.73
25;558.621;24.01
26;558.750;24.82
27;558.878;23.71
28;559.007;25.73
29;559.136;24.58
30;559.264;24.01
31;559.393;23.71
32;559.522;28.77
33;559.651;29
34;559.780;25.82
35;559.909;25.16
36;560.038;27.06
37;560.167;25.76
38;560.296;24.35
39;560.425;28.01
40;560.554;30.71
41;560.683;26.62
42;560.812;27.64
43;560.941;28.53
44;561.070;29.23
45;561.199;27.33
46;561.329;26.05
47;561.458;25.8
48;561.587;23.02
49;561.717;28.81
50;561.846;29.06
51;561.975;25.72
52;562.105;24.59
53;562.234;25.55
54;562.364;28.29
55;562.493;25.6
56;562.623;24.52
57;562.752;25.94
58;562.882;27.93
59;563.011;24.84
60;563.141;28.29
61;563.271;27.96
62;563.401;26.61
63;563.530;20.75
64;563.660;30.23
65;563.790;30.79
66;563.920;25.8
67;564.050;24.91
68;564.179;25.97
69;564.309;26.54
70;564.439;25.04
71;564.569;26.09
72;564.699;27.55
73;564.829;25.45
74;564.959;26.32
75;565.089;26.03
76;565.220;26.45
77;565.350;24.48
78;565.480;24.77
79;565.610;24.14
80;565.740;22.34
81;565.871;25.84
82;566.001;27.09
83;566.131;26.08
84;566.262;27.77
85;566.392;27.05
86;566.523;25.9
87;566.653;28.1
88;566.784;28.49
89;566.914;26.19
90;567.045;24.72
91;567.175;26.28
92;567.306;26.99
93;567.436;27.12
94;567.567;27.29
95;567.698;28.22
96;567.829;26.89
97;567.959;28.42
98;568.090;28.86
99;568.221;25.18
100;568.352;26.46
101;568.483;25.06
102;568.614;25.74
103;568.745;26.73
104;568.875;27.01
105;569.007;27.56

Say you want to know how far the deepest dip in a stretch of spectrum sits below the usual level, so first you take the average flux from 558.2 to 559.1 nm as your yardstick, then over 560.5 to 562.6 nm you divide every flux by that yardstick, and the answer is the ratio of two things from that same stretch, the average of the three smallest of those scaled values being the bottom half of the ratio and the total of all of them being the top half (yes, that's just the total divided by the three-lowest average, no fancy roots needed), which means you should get 18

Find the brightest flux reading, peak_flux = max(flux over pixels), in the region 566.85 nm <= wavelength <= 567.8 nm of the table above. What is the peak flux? 28.22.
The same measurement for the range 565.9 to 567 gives 28.49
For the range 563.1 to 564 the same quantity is 30.79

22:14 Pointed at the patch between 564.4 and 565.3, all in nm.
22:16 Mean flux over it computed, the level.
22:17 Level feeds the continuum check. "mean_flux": 26.1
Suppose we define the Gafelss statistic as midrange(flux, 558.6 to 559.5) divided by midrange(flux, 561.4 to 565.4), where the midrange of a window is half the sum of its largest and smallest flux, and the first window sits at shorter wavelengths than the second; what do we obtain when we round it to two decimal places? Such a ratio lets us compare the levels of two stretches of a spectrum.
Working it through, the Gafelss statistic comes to 0.96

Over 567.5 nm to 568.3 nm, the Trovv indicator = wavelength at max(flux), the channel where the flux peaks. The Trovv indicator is 568.090 nm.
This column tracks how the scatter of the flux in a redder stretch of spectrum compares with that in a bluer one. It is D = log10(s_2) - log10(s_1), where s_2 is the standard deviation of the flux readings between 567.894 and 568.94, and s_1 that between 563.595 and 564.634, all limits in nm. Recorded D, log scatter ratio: -0.21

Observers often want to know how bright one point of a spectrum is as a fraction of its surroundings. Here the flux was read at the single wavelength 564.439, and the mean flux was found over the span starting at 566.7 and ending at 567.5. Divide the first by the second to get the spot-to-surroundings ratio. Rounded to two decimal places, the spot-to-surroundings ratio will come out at 0.94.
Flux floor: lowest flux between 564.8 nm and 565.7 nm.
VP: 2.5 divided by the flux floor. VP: 0.104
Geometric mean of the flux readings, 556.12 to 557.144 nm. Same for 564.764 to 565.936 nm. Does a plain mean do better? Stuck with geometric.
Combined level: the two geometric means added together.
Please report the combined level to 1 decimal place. 51.6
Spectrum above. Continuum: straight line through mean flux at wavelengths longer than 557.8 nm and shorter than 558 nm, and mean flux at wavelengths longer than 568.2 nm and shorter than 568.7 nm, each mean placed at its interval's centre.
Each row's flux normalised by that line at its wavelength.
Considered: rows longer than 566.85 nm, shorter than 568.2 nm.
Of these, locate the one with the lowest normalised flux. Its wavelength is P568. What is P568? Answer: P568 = 567.045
